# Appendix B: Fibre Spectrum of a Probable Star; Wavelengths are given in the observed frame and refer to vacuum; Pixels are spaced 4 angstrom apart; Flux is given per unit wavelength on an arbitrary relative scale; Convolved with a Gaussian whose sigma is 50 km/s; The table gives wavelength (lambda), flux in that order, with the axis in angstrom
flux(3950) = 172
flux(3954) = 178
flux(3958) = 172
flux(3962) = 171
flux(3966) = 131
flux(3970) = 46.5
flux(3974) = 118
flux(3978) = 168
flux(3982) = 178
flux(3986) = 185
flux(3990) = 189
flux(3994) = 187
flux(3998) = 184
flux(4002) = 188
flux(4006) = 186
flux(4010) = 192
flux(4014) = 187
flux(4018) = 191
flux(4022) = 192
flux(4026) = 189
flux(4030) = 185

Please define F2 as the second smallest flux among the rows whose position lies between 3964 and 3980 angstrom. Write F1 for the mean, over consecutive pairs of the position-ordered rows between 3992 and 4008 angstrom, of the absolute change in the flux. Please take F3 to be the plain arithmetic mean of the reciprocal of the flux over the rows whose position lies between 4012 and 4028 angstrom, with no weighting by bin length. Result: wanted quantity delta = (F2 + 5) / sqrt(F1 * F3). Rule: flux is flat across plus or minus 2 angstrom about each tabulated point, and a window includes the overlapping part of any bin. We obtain 978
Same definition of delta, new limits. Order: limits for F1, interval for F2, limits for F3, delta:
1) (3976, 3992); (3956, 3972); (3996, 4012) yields 704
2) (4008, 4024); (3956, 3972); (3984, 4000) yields 1017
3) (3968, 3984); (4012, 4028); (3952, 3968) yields 371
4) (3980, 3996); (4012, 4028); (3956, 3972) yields 923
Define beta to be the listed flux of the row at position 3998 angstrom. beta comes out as 184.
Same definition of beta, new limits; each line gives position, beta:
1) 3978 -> 168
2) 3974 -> 118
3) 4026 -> 189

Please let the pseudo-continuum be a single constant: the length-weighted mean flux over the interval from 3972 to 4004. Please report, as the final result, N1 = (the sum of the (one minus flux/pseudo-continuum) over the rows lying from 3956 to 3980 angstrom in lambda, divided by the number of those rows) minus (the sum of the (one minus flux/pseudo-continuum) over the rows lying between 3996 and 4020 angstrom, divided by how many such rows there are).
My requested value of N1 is 0.31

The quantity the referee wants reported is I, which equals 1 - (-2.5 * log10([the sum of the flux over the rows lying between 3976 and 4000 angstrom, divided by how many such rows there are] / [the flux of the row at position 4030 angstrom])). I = 0.98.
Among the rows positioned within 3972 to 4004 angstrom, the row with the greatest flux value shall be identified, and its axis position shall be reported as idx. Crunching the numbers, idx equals 3990 angstrom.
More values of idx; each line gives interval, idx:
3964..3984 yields 3982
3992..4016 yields 4010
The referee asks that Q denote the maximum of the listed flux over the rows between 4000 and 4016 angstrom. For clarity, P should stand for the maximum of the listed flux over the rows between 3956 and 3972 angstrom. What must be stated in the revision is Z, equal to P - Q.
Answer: -20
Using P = 172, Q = 192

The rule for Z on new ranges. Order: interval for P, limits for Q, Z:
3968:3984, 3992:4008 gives -10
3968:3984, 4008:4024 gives -14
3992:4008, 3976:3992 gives -1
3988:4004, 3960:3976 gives 18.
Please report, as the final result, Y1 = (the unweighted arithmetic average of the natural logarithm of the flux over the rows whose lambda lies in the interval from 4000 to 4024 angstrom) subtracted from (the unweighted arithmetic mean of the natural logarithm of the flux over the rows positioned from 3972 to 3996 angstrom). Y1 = -0.12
